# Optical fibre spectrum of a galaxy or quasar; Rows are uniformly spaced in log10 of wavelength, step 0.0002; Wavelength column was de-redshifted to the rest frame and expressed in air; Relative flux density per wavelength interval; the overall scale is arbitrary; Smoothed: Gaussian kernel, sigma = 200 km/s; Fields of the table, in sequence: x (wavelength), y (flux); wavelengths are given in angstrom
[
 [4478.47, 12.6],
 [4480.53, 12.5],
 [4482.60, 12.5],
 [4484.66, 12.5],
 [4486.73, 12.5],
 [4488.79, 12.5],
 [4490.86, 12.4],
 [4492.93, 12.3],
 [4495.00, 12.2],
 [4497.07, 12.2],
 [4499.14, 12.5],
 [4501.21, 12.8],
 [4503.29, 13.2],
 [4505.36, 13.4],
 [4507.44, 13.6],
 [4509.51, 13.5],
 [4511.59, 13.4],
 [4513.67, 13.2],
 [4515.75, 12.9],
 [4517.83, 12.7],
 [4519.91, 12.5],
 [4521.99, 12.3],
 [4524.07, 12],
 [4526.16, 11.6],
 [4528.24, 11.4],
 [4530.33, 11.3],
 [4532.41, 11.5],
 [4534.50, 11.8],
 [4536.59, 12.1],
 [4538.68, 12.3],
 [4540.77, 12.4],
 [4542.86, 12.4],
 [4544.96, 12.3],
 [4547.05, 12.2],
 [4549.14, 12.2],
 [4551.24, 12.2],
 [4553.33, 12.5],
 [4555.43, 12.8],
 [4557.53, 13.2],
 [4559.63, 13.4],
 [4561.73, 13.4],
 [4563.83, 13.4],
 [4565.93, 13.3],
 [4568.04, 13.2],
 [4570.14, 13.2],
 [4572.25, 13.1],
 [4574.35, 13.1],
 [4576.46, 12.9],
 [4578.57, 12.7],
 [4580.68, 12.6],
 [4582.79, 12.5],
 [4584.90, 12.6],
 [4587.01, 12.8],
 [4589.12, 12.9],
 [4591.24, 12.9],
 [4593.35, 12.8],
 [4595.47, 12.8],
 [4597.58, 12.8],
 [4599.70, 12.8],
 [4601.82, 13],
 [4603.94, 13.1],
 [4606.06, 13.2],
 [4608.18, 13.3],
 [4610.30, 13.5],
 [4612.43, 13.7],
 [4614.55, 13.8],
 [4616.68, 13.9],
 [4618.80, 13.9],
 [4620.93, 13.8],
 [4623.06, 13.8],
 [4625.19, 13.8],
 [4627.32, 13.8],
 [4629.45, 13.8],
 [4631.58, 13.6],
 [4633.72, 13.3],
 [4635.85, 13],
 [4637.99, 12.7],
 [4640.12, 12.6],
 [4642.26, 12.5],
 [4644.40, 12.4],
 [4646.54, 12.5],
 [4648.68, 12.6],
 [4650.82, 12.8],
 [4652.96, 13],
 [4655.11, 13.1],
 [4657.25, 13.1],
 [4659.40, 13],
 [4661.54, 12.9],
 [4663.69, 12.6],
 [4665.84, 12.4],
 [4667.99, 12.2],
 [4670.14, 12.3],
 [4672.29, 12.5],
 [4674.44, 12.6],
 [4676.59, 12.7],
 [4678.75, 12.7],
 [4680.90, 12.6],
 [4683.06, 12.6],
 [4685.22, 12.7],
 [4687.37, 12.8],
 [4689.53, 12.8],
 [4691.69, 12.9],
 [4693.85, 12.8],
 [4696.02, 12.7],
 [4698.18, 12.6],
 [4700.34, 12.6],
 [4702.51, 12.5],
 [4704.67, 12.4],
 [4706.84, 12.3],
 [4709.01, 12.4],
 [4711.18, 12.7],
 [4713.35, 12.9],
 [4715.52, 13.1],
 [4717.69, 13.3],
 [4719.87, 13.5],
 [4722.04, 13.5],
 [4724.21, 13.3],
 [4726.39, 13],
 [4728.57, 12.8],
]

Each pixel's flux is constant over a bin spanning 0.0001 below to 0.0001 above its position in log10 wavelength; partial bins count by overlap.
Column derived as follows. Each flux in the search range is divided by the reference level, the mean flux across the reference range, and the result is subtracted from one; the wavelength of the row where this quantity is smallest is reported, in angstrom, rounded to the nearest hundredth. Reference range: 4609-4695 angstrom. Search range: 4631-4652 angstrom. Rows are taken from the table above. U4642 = 4631.58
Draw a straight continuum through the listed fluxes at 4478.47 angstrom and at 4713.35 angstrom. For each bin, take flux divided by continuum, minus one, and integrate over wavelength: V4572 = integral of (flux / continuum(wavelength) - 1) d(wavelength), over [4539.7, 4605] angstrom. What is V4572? 0.5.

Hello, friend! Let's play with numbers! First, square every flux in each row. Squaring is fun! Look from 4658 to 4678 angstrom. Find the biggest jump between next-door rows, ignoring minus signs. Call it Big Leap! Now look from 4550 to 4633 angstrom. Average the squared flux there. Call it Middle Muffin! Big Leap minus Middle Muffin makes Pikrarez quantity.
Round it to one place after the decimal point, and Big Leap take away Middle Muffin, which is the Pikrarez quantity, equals -166.2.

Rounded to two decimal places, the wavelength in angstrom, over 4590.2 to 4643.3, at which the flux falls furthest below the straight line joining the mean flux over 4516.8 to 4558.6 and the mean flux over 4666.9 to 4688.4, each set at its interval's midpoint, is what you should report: 4642.26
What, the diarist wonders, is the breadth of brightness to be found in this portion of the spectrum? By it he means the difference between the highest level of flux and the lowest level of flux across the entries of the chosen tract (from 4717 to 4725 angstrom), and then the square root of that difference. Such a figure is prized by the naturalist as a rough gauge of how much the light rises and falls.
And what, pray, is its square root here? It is 0.447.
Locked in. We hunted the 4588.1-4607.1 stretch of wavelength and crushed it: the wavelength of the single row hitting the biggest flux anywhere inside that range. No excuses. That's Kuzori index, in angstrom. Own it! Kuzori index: 4606.06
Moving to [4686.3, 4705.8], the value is 4691.69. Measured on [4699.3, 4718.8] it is 4717.69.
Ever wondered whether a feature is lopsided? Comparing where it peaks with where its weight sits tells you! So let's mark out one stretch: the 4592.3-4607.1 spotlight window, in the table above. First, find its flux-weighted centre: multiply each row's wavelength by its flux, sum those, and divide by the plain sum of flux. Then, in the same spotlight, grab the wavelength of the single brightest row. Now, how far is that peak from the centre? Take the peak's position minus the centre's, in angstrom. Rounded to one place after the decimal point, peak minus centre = 6.3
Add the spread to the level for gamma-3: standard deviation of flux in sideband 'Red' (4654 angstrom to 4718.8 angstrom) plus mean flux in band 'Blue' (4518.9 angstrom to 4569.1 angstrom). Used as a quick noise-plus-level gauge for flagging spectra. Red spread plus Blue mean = 12.7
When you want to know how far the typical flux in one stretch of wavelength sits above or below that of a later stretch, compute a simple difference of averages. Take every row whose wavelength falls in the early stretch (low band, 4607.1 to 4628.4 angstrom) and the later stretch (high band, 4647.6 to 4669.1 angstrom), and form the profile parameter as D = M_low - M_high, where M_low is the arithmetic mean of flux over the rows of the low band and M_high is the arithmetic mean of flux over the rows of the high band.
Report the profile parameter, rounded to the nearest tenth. 1.0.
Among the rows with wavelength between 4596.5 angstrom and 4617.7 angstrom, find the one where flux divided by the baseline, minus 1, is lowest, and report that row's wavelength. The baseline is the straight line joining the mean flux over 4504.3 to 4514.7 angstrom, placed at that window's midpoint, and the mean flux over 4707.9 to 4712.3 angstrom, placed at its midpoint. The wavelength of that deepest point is 4597.58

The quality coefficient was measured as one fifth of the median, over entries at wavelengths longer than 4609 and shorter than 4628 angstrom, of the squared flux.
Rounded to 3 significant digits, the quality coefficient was 38.1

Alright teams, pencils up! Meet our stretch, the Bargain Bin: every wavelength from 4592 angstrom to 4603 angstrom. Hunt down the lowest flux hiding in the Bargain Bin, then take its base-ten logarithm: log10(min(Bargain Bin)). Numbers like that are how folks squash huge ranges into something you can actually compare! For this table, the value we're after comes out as 1.11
